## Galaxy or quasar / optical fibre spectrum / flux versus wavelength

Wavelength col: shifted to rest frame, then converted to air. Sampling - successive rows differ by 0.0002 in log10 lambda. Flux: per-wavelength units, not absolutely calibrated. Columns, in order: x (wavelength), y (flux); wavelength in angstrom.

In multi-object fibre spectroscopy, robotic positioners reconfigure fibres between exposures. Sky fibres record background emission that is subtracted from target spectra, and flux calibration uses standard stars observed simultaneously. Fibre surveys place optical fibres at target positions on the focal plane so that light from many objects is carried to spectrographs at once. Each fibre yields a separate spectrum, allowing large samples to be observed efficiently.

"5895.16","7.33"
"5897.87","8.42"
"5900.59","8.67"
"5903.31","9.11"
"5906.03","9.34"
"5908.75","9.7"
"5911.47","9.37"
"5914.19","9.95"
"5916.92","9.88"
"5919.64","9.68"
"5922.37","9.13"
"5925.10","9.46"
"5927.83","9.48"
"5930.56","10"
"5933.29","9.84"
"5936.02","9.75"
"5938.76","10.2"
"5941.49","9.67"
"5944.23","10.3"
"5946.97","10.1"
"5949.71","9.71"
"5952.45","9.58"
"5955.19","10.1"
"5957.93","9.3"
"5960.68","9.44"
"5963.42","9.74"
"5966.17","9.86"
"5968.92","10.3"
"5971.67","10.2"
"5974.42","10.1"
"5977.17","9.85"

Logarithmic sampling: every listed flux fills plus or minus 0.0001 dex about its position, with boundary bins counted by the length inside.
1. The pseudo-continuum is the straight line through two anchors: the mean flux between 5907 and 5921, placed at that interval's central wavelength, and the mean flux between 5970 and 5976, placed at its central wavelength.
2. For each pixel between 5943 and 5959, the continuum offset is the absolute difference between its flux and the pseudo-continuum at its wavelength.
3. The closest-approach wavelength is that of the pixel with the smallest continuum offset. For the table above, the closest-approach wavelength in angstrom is 5955.19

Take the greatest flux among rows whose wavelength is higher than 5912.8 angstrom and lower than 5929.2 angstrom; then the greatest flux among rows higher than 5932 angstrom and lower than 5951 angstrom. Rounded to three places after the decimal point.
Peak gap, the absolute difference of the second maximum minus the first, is 0.350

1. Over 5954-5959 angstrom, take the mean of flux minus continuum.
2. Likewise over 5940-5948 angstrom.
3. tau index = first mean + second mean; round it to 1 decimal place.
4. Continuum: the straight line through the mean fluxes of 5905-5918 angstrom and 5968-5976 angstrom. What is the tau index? -0.3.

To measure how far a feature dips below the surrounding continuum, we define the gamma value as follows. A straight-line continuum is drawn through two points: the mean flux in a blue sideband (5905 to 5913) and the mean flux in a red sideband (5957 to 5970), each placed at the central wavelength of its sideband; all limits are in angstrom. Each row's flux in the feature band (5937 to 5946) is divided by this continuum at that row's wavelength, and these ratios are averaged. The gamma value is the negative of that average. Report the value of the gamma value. -1.04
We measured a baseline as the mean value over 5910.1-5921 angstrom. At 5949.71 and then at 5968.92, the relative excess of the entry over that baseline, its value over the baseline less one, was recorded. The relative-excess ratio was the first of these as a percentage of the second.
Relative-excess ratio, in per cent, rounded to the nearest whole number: -2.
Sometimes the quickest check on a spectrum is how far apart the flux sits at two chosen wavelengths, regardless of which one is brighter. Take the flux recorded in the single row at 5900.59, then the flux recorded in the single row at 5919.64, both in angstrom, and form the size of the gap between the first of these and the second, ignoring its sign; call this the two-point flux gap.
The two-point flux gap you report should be 1.0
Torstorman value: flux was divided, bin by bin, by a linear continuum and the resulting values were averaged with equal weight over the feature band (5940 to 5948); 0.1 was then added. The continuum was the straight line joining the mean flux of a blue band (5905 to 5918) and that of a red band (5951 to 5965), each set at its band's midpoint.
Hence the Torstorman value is 1.14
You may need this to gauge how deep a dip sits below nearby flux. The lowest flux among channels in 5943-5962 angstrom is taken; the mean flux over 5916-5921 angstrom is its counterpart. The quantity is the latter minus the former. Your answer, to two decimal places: 0.48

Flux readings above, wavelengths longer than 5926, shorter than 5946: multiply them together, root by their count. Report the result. 9.9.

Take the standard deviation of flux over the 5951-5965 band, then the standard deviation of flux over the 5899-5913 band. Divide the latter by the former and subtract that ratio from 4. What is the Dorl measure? 2.8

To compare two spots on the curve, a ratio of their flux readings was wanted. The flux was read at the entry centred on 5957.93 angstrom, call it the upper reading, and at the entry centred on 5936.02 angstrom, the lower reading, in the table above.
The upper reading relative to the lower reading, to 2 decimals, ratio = 0.95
